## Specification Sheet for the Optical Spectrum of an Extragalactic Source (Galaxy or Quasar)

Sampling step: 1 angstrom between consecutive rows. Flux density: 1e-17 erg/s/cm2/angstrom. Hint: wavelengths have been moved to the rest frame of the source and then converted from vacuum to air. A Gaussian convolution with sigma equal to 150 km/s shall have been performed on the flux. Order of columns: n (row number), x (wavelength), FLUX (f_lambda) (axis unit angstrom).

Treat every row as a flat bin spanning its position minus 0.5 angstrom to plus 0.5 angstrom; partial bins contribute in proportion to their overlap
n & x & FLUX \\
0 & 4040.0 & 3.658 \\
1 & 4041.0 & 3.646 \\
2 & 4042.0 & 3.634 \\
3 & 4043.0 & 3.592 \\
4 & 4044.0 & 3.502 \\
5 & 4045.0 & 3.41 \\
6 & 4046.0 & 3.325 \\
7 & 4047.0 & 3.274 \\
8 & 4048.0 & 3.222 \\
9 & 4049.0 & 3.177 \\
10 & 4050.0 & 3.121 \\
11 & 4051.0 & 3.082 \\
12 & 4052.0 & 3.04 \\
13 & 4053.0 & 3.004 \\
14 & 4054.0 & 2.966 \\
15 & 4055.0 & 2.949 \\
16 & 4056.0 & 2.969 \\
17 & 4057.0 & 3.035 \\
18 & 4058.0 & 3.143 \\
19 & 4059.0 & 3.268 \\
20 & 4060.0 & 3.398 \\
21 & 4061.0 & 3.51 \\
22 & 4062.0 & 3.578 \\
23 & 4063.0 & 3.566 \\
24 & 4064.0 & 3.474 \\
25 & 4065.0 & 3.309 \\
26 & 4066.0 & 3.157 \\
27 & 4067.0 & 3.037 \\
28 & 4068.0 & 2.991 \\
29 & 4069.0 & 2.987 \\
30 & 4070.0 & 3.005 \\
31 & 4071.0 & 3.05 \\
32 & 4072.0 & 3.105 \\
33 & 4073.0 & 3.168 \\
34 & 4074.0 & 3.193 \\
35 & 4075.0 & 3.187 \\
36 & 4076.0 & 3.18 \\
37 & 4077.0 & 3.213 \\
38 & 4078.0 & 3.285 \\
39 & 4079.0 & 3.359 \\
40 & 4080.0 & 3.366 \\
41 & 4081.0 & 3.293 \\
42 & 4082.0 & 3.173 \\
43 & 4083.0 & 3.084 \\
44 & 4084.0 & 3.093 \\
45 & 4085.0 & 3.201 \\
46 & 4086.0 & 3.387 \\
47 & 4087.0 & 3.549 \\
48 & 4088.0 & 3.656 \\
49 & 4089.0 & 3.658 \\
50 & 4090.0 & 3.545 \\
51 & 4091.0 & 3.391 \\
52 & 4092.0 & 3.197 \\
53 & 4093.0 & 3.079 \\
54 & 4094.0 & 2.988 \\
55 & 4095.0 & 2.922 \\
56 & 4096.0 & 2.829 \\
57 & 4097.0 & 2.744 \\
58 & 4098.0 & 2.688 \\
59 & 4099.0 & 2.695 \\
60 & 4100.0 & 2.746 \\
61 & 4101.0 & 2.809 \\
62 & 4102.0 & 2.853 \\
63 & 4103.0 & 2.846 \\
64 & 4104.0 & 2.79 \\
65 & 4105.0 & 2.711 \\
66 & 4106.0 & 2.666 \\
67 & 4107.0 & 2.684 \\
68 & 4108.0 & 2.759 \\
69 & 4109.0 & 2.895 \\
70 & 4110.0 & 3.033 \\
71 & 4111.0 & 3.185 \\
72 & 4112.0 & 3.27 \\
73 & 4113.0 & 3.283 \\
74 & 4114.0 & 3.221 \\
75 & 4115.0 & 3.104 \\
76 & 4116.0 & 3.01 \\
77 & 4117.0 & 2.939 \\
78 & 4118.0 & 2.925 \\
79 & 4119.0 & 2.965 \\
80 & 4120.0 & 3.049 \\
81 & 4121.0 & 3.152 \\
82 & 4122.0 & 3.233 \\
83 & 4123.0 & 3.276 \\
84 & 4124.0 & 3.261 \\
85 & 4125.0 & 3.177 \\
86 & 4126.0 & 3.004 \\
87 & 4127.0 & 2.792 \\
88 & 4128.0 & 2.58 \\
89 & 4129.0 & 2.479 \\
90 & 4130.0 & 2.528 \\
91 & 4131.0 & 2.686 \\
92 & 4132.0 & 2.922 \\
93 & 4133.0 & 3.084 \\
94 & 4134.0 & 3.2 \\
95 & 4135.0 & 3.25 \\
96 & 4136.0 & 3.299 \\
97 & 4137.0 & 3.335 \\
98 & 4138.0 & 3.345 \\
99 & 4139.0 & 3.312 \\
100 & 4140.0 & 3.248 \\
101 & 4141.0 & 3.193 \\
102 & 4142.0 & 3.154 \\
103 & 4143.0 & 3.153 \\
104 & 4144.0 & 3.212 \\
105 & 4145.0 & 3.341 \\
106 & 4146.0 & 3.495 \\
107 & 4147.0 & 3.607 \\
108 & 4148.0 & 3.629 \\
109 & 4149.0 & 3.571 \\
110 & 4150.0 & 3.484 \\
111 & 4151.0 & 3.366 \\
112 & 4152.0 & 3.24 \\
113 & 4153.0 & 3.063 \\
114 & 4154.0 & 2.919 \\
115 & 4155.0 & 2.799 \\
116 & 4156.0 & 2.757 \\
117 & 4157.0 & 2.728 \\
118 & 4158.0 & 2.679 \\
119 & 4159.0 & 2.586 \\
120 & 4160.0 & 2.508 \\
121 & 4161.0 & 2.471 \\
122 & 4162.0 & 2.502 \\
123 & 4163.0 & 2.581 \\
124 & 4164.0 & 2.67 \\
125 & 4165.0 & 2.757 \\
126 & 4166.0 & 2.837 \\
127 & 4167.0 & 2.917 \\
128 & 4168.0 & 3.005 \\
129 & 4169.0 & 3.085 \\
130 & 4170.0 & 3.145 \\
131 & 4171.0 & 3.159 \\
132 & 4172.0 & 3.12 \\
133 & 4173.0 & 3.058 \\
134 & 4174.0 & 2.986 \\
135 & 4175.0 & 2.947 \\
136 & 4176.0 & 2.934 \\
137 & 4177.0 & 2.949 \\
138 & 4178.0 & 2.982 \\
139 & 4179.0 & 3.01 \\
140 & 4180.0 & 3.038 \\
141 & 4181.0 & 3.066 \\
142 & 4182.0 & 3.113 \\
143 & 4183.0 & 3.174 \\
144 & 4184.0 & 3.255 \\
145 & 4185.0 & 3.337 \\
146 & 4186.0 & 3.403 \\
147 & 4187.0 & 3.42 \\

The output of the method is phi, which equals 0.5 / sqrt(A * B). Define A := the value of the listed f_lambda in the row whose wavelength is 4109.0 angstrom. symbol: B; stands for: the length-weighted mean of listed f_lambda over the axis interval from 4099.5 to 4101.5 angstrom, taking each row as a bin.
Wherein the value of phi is 0.176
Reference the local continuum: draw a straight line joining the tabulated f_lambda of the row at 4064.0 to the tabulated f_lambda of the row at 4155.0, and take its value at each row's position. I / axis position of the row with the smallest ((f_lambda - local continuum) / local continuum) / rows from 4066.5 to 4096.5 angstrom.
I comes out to 4068.0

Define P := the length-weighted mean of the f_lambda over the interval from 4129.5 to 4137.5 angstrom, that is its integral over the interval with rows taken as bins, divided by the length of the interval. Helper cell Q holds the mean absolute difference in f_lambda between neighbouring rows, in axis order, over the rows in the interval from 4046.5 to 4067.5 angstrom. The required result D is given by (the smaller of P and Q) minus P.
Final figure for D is -3.0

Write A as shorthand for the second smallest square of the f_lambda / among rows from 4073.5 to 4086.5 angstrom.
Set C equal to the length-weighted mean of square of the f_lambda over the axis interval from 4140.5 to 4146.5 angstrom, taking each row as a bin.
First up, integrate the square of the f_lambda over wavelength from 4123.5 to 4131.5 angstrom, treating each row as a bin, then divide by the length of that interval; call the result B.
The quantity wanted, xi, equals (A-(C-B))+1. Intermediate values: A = 9.6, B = 8.0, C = 10.6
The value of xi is 7.9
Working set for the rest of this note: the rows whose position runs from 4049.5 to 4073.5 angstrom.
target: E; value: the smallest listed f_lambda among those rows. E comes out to 2.949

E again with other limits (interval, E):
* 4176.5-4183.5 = 2.949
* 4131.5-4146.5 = 2.922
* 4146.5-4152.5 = 3.24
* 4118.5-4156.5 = 2.479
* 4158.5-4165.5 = 2.471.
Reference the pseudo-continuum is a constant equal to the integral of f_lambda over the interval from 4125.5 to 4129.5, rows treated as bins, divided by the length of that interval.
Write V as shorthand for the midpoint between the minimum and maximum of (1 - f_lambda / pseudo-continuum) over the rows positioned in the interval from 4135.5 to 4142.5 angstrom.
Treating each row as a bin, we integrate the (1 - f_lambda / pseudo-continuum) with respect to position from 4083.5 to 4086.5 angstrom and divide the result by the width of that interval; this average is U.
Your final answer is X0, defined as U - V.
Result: 0.008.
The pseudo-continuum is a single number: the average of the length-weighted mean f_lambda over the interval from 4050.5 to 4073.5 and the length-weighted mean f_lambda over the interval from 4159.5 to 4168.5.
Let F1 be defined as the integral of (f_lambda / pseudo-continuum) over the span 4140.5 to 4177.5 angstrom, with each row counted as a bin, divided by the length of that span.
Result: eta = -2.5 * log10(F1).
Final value -0.03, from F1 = 1.03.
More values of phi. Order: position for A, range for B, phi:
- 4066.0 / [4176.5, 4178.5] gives 0.163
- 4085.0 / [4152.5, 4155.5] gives 0.163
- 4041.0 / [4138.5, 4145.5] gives 0.146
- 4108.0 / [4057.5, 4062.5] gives 0.164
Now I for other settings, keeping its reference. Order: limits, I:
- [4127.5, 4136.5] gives 4129.0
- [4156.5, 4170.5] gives 4161.0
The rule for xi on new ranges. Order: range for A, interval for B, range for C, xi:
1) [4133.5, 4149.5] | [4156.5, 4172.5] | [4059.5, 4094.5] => 8.1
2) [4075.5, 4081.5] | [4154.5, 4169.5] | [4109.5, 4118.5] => 9.1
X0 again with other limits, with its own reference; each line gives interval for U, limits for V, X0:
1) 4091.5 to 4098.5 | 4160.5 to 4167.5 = -0.084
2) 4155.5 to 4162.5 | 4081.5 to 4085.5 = 0.198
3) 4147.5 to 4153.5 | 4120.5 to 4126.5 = -0.093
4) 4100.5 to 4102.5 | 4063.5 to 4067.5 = 0.156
